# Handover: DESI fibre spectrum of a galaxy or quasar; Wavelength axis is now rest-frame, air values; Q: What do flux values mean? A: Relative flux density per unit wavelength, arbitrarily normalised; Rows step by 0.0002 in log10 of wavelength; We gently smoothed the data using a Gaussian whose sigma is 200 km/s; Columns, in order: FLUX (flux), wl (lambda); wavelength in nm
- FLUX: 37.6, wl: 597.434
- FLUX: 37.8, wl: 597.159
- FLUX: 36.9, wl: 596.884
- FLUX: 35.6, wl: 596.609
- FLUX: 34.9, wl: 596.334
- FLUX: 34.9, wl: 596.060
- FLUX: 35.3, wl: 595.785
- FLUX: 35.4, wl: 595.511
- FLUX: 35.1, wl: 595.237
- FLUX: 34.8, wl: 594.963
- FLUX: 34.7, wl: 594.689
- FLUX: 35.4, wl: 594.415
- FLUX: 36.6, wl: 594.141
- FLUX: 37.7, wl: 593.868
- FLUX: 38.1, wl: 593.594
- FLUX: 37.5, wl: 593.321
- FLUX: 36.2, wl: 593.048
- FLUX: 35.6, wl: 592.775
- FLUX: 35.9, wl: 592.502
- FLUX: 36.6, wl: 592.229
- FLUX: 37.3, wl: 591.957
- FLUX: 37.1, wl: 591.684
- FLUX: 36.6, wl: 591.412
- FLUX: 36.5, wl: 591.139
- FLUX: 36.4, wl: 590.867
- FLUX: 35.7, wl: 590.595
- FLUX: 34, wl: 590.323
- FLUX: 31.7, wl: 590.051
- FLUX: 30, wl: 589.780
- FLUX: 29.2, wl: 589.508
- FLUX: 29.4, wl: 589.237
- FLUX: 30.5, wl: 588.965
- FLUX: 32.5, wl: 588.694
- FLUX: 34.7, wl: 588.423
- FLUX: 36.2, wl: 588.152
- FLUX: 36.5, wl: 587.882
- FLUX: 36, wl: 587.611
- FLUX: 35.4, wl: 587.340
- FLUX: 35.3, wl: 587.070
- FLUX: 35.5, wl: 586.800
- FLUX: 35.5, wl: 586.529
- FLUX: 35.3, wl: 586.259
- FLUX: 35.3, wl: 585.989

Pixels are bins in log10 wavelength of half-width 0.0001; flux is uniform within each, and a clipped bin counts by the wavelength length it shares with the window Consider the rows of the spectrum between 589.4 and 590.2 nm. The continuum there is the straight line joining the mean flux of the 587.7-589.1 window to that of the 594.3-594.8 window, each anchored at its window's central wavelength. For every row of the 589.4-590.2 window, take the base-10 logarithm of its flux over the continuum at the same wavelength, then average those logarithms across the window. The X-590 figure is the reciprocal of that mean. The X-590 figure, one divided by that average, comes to -19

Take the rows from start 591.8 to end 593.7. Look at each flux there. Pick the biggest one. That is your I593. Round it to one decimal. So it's 38.1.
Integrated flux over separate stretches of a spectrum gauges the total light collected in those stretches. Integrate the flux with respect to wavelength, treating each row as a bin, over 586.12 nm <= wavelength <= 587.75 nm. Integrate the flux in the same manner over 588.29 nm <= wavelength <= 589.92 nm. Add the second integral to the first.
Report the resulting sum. 108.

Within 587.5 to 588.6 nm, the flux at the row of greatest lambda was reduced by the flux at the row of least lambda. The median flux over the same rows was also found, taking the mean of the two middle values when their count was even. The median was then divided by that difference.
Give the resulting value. -28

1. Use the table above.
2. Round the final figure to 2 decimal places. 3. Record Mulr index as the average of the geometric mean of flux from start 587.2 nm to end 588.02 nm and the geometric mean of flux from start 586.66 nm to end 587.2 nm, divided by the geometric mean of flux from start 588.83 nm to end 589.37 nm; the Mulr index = 1.19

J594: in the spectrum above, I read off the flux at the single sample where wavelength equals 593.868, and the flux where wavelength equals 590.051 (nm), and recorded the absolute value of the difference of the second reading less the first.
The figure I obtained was 6.0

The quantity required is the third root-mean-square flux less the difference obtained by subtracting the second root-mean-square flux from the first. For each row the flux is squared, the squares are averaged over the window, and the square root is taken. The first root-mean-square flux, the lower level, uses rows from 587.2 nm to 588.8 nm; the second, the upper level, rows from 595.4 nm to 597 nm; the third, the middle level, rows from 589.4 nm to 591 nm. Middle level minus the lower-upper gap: 33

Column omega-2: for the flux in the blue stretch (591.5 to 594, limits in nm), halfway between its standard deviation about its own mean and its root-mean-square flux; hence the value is 18.9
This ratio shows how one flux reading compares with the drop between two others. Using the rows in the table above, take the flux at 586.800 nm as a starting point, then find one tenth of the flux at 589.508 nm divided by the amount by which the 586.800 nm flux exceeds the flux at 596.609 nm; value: -29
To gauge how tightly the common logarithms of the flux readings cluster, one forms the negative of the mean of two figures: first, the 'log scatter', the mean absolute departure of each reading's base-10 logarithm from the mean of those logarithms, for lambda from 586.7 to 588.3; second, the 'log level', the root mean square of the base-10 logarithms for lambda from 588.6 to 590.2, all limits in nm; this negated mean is -0.745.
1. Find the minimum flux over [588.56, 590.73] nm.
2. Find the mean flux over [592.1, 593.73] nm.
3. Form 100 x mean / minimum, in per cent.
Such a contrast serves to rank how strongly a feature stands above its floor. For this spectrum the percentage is 126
